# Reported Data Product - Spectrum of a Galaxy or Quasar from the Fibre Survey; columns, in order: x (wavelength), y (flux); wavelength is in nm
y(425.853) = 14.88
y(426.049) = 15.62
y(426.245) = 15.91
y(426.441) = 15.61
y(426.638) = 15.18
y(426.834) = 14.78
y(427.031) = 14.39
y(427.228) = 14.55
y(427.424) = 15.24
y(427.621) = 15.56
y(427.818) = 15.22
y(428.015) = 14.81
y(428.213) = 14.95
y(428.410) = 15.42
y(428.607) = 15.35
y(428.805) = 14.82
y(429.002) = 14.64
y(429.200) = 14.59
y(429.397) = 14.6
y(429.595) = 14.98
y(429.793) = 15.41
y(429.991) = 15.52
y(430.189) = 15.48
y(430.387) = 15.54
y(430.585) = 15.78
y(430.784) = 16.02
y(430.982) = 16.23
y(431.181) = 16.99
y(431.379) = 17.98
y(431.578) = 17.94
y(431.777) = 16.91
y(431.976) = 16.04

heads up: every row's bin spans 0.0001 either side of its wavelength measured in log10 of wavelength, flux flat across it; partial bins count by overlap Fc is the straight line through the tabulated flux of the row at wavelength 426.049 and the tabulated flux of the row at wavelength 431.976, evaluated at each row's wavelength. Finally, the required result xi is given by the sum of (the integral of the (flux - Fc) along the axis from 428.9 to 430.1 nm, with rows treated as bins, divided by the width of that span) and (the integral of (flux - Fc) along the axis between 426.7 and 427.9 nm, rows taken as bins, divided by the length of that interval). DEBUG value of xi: -1.7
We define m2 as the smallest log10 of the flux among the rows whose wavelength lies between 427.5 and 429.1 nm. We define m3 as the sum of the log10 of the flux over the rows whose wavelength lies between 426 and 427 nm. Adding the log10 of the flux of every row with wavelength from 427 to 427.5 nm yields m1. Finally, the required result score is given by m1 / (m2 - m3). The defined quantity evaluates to -0.73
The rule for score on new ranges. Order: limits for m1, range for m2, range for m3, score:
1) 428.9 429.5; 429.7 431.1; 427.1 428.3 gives -0.59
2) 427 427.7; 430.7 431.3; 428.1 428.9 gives -1.34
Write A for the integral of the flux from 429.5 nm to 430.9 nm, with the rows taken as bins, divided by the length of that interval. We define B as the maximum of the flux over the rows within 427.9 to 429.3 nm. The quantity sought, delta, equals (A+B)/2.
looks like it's 15.48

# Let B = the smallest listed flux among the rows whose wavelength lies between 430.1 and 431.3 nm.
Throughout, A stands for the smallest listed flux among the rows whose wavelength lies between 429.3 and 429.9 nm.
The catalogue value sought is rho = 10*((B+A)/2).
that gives 150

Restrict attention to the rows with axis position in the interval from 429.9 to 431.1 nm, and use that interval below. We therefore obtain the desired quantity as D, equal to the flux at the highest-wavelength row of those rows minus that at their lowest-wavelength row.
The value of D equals 0.7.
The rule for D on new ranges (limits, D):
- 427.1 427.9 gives 0.7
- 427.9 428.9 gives 0.0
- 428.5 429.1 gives -0.7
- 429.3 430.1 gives 0.9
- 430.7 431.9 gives 0.9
